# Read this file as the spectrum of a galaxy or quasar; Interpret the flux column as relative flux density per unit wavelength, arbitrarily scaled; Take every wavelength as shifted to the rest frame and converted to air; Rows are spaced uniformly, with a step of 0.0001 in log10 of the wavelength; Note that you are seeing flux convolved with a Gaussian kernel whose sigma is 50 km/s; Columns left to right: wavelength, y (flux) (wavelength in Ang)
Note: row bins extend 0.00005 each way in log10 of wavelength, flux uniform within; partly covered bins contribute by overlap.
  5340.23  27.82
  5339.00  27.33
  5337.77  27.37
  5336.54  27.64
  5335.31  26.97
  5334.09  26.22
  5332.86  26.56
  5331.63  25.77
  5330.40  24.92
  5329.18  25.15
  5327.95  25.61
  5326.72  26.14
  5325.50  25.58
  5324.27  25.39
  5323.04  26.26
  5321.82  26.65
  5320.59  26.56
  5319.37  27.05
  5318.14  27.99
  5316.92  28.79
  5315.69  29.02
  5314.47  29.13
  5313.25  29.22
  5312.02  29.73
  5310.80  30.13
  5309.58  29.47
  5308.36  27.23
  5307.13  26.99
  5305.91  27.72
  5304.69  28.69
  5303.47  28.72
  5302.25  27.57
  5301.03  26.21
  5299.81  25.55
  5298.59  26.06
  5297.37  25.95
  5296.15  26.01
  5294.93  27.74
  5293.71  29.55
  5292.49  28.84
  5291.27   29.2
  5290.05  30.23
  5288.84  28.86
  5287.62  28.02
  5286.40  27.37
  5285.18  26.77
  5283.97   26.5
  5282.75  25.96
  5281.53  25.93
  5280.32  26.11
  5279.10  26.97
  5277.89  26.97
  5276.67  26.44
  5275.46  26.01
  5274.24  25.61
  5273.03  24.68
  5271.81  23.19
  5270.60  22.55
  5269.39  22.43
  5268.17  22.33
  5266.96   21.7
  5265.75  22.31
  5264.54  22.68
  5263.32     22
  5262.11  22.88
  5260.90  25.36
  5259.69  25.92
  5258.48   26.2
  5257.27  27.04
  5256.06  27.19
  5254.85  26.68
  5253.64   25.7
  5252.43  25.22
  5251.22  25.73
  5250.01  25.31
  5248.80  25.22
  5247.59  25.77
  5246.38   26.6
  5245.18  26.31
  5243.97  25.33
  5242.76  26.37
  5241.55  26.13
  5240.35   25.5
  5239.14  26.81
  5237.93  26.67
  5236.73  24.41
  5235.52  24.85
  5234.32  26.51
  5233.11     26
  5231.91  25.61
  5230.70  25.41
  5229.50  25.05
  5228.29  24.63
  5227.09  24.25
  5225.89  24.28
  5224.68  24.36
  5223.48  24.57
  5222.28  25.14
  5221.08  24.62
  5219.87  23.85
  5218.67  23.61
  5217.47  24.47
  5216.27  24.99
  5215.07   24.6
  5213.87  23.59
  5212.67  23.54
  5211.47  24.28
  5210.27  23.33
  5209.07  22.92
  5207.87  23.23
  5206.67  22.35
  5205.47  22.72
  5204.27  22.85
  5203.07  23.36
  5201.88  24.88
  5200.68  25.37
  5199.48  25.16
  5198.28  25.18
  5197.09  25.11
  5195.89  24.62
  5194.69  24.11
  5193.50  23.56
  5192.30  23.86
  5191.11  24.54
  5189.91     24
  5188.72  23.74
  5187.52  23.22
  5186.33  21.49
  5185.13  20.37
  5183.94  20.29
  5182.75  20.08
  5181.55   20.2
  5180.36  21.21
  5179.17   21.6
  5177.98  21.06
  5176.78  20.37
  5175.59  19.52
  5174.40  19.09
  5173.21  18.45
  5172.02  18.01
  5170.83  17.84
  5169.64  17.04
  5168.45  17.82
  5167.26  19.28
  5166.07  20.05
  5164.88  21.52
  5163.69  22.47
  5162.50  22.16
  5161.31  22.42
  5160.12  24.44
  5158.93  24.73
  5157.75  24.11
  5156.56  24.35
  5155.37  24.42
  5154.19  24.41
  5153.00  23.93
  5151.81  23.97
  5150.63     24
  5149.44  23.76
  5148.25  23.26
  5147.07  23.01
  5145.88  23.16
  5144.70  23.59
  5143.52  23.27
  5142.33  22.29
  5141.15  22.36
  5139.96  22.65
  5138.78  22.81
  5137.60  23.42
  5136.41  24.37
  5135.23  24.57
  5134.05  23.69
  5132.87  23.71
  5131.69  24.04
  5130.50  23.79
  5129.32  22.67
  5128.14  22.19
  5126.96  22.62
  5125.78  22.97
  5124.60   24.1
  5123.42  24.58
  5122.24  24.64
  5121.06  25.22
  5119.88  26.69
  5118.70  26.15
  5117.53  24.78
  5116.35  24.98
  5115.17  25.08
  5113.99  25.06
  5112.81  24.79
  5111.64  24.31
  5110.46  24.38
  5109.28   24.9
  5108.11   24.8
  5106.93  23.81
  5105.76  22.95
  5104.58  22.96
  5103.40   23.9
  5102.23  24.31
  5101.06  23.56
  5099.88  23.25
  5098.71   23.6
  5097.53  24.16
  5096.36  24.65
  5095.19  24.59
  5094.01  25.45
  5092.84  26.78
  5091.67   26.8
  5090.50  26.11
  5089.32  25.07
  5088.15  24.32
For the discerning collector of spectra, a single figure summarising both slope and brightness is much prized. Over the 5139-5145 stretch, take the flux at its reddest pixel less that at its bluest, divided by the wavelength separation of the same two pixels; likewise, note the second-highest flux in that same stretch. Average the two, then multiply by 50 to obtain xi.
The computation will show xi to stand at 587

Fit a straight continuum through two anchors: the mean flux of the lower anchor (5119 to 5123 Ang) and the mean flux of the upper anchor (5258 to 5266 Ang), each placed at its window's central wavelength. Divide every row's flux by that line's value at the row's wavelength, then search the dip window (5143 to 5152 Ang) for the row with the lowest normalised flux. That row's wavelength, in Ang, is 5147.07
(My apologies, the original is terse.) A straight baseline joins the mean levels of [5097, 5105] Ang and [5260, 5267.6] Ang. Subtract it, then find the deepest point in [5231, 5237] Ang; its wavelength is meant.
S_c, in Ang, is 5236.73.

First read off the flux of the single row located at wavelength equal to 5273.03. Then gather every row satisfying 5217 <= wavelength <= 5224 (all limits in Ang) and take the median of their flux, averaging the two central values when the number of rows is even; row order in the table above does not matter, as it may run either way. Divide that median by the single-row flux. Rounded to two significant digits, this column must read 0.99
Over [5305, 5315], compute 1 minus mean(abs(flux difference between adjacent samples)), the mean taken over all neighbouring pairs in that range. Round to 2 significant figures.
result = 0.30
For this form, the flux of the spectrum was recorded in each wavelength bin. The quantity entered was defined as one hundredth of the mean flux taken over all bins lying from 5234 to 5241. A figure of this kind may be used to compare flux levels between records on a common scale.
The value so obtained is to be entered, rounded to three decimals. 0.258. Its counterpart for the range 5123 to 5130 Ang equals 0.232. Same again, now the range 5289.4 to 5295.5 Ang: 0.291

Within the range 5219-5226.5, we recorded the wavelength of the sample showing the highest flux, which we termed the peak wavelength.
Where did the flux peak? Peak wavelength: 5222.28 Ang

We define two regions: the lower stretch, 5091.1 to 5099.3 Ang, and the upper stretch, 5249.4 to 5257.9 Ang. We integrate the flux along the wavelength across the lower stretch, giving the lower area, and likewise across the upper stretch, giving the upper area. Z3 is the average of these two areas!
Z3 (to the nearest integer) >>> 214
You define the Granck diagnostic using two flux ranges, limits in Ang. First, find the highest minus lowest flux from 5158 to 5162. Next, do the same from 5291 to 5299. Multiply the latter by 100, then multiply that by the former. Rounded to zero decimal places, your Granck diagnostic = 832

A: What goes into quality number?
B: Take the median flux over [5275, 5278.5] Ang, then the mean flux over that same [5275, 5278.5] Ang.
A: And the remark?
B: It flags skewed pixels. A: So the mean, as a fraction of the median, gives 1.00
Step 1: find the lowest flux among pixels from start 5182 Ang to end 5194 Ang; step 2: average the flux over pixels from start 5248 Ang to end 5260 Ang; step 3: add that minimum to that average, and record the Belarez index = 46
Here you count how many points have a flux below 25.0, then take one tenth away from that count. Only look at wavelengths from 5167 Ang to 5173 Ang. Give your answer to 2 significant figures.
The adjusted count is 4.9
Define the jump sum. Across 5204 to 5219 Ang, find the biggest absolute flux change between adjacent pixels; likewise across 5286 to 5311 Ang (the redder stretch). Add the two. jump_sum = 3.25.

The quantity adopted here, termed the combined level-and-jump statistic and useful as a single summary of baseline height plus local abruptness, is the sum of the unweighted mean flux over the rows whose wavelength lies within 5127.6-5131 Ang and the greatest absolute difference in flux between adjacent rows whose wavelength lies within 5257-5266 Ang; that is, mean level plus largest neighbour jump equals 25.4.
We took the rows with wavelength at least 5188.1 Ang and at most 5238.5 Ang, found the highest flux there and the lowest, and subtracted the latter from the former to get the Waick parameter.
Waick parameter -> 4.3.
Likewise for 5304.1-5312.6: 3.1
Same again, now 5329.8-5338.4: 2.7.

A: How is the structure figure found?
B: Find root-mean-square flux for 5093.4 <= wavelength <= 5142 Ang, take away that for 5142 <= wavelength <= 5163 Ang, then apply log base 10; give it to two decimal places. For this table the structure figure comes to -0.33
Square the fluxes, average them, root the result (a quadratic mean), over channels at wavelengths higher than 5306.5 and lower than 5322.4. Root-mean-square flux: 28.3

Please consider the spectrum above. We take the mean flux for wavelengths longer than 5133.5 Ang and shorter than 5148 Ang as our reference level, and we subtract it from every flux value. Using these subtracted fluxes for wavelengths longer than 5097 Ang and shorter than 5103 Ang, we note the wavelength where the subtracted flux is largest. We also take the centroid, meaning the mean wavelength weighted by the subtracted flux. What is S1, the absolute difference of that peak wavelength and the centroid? 2.2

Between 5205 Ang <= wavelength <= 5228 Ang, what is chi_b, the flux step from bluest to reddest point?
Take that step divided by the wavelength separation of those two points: 0.07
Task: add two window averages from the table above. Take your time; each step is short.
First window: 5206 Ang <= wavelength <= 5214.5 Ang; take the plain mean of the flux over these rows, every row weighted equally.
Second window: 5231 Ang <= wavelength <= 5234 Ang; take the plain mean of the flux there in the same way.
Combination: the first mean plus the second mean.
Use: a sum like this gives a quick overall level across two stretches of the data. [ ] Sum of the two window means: 49.1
